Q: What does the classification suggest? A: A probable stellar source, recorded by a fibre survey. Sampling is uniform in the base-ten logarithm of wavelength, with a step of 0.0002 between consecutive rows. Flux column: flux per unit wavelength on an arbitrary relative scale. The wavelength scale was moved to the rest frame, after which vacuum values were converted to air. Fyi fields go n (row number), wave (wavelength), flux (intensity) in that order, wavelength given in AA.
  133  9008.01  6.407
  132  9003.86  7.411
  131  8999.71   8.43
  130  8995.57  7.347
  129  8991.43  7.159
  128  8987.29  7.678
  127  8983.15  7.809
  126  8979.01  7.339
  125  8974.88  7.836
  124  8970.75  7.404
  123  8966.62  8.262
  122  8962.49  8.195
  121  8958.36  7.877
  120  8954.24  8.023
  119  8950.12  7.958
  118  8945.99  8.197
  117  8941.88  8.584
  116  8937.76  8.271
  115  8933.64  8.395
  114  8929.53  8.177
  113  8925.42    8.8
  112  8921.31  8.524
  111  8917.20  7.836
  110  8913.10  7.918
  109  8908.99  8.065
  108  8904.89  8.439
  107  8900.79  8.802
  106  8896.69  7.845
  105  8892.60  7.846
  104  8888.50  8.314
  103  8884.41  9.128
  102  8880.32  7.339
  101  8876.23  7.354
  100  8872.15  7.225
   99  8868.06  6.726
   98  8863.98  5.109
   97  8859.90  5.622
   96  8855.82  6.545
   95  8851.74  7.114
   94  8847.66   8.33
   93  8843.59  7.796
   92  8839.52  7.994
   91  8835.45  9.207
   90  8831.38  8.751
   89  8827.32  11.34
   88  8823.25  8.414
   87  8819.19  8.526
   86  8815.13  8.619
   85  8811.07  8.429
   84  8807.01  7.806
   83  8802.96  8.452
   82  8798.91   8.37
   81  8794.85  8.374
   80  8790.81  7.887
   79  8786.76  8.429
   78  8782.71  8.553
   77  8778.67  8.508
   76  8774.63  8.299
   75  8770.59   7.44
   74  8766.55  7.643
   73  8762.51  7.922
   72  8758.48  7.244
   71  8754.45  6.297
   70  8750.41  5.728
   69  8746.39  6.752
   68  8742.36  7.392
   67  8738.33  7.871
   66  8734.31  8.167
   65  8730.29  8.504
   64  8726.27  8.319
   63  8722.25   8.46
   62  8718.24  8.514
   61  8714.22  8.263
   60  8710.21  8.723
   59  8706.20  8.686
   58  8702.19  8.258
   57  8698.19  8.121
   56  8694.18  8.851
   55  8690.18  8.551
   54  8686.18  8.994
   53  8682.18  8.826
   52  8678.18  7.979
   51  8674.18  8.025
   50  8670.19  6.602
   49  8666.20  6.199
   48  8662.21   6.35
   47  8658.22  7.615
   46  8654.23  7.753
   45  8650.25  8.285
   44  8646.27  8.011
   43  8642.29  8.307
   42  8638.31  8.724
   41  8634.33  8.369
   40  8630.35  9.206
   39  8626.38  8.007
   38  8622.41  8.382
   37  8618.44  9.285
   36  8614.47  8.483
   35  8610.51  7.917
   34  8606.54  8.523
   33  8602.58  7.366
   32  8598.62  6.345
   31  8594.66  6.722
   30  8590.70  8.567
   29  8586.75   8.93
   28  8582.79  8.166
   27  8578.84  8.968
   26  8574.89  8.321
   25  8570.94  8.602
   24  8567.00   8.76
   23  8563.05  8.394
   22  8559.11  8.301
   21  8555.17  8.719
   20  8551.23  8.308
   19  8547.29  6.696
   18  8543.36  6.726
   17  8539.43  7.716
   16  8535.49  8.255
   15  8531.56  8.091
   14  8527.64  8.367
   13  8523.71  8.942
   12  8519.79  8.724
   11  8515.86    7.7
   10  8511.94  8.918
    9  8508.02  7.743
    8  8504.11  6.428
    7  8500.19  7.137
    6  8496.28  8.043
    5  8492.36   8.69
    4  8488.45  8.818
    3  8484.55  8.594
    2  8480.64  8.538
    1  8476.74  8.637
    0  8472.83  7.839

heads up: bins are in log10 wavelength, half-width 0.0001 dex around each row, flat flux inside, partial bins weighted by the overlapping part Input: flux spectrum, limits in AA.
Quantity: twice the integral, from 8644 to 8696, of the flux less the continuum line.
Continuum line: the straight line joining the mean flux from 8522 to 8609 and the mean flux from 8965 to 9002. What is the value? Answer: -14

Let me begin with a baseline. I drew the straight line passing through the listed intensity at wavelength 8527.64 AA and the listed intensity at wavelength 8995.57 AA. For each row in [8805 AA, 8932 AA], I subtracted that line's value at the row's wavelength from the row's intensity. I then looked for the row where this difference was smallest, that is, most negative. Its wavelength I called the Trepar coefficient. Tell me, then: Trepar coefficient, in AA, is 8863.98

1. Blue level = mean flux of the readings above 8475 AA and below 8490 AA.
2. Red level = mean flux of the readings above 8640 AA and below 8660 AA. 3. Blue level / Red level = 1.08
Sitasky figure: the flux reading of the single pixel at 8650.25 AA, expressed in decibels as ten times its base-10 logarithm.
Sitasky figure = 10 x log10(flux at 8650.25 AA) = 9.18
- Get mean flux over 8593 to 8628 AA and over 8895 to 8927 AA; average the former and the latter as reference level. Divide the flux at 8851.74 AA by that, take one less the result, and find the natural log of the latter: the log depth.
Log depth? -2.1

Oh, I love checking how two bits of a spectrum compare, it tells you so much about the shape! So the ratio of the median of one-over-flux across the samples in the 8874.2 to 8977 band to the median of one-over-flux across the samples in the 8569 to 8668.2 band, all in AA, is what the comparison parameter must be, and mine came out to 1.02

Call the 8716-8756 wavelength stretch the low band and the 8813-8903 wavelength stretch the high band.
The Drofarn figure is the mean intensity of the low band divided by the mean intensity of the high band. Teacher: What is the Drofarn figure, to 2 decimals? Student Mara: 0.96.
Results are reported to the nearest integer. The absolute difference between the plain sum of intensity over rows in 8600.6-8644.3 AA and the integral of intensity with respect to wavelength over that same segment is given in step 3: 275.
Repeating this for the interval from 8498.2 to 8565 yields 396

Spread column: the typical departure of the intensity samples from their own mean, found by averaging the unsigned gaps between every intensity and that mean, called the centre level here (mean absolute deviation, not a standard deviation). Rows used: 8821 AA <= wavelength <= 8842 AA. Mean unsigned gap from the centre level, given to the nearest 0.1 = 0.9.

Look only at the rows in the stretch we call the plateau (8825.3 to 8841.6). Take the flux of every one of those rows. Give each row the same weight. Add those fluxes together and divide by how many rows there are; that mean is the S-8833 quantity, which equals 9.32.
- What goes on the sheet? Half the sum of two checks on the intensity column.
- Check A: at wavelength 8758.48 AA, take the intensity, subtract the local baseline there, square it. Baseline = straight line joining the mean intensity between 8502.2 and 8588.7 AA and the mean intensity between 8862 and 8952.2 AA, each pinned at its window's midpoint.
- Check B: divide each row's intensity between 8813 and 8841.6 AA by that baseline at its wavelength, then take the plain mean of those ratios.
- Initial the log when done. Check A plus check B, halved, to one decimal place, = 0.9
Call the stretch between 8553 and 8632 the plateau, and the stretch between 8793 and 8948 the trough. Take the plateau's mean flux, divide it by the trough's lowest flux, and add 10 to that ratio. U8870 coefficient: 11.6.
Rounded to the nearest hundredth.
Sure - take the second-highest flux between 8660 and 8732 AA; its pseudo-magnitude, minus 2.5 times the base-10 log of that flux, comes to -2.37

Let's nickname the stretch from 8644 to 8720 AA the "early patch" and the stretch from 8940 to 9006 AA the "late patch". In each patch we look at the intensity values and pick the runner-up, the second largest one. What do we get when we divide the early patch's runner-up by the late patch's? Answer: 1.05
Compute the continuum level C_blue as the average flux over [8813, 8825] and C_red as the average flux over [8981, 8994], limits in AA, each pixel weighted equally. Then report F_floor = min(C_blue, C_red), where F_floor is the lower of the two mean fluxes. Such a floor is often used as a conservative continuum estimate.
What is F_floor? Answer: 7.5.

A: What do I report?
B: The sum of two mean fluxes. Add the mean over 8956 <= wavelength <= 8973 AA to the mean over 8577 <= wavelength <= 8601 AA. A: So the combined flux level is 15.9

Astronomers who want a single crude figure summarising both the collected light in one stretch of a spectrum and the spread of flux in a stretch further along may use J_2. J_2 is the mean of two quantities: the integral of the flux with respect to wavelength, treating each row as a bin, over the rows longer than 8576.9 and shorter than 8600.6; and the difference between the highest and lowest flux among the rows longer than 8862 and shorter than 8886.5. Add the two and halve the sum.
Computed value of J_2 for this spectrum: 96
